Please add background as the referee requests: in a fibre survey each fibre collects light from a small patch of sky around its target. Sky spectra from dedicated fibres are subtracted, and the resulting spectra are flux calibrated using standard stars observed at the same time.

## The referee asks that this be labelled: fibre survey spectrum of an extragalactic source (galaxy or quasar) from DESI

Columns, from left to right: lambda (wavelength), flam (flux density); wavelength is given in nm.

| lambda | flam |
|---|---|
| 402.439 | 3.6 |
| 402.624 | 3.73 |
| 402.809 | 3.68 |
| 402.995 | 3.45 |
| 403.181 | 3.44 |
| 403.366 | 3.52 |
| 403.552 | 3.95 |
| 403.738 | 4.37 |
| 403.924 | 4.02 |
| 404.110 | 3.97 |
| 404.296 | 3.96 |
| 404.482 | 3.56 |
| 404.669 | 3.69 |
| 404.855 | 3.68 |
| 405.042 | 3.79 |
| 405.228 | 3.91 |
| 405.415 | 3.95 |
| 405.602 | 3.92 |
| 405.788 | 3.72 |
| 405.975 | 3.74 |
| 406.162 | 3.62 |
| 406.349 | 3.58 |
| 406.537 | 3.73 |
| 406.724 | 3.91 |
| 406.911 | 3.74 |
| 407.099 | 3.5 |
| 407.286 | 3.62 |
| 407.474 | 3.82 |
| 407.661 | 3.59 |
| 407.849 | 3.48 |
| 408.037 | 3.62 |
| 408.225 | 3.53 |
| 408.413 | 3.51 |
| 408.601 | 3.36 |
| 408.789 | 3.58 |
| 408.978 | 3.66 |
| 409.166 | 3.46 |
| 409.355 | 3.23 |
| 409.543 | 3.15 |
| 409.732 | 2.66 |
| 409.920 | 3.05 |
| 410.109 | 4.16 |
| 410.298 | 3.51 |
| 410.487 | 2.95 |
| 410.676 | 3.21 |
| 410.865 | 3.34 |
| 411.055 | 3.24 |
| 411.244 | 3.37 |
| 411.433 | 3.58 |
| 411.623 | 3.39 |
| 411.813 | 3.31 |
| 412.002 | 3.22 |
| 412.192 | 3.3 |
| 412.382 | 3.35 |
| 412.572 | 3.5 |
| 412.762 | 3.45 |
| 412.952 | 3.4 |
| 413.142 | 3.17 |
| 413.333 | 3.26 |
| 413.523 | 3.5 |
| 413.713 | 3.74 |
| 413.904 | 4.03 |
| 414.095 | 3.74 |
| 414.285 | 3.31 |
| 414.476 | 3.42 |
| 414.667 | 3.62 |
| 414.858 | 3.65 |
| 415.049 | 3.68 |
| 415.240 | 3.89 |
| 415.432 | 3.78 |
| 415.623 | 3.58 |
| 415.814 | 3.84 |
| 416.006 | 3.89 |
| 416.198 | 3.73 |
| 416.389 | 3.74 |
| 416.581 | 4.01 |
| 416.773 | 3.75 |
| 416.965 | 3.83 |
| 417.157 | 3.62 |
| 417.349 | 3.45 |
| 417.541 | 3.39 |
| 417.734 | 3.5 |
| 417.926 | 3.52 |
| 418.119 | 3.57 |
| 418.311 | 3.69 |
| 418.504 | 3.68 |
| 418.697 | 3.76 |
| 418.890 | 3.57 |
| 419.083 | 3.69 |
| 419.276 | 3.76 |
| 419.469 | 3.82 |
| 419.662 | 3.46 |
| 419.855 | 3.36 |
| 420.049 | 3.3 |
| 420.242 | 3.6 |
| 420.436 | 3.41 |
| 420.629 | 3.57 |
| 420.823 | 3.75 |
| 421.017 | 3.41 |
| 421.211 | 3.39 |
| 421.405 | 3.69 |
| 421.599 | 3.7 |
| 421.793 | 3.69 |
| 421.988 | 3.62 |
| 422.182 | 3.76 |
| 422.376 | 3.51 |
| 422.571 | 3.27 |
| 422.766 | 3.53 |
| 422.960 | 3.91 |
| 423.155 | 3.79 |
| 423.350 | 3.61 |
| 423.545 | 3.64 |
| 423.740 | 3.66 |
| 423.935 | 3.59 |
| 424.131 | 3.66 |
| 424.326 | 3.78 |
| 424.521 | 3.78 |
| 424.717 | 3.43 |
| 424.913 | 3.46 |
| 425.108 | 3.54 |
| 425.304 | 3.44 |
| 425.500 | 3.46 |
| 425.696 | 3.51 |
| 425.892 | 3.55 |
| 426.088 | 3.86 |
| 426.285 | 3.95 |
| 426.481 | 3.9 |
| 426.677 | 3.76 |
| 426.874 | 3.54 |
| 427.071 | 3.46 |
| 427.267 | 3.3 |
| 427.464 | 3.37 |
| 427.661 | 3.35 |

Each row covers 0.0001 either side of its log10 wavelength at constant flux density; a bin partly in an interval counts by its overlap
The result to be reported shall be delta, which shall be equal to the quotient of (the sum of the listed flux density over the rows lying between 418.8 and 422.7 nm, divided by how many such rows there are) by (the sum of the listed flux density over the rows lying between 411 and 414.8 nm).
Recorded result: 0.0518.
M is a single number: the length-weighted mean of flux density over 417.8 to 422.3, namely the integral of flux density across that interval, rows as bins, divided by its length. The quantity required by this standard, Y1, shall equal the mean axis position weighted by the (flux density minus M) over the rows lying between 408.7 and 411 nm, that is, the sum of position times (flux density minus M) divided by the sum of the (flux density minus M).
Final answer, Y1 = 409.99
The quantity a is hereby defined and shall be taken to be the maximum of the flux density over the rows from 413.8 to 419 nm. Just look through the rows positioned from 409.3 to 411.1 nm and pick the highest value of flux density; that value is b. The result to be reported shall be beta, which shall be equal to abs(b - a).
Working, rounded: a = 4.03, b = 4.16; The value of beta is 0.13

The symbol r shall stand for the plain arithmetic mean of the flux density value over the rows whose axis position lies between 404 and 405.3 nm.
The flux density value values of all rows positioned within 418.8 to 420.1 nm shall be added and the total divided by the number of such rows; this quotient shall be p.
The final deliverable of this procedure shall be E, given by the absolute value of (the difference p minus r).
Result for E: 0.23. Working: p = 3.57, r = 3.79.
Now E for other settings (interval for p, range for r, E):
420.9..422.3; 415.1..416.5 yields 0.17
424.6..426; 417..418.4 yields 0.05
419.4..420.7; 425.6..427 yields 0.22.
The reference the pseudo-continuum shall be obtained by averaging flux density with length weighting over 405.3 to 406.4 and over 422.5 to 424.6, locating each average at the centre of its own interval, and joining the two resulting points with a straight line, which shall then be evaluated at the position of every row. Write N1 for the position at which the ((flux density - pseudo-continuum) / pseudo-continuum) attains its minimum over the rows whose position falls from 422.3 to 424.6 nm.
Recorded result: 422.571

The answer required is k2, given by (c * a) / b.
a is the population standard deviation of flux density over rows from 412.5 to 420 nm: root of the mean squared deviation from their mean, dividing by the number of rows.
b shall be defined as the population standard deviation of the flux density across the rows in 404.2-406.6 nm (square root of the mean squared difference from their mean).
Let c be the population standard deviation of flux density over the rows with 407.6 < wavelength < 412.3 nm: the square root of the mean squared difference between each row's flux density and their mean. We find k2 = 0.41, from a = 0.198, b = 0.133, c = 0.28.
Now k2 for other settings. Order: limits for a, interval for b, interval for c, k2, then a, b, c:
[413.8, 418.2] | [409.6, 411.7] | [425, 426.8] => 0.10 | 0.189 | 0.367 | 0.19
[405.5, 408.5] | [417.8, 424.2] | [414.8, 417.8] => 0.15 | 0.135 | 0.151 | 0.17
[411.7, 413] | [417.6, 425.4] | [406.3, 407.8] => 0.08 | 0.089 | 0.150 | 0.13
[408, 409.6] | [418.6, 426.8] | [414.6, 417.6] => 0.16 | 0.165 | 0.169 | 0.16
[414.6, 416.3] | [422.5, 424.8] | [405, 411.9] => 0.20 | 0.110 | 0.166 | 0.30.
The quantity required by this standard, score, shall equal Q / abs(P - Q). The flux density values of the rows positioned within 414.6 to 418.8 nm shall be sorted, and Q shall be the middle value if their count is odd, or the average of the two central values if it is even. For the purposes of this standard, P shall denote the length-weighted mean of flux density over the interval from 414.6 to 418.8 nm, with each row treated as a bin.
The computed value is 865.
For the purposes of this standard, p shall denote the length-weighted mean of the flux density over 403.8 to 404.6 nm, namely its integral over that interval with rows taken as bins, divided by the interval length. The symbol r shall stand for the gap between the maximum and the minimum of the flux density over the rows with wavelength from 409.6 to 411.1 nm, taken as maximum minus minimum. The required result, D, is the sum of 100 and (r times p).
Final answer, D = 106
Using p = 3.89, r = 1.50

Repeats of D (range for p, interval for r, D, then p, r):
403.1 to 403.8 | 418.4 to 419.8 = 101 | 3.80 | 0.36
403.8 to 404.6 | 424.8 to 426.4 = 102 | 3.89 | 0.51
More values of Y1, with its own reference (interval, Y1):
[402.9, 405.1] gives 404.18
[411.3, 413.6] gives 412.53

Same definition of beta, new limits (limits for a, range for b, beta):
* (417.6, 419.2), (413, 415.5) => 0.27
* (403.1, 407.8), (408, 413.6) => 0.21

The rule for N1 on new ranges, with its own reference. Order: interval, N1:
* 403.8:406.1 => 404.482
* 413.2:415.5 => 413.333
